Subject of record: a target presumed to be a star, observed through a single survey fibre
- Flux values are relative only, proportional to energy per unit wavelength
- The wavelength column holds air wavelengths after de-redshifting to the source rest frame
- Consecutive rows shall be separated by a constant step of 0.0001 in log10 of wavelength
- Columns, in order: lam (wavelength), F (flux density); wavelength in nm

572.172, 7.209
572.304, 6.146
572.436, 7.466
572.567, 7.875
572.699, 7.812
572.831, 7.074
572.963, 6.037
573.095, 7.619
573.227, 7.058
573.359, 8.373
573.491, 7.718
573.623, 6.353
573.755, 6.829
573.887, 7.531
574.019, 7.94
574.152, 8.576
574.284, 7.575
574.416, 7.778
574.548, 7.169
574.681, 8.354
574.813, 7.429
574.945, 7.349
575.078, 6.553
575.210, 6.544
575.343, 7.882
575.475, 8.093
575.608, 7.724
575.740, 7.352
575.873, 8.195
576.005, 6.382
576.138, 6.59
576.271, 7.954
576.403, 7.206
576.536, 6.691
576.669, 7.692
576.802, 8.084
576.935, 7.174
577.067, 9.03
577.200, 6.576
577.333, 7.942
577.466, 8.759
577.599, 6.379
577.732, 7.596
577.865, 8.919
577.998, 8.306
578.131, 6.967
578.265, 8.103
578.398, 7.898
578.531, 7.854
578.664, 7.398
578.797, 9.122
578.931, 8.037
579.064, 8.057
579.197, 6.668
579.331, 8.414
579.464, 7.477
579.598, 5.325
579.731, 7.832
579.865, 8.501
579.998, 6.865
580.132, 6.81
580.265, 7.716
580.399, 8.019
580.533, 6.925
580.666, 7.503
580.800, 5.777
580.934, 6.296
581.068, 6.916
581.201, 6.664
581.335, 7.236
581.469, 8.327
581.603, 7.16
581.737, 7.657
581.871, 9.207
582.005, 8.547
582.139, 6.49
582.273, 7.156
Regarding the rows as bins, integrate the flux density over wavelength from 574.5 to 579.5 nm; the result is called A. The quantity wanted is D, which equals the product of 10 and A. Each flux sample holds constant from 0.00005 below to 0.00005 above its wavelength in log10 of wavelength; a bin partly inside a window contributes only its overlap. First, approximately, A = 38.2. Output 382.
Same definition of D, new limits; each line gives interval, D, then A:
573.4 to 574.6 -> 90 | 9.0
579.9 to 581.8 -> 136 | 13.6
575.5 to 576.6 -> 80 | 8.0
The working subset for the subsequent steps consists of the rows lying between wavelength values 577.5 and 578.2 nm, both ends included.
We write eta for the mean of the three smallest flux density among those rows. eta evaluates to 6.98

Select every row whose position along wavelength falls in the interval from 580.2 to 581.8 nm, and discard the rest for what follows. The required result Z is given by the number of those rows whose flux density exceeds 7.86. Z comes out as 2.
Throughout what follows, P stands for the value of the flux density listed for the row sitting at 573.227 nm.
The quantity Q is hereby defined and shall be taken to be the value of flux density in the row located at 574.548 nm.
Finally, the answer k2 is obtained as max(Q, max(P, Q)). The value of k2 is 7.17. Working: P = 7.058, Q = 7.169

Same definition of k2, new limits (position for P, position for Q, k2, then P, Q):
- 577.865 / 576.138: 8.92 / 8.919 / 6.59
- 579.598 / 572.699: 7.81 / 5.325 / 7.812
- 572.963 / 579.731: 7.83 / 6.037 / 7.832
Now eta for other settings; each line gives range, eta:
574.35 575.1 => 7.02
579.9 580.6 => 6.87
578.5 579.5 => 7.18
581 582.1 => 6.91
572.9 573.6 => 6.90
